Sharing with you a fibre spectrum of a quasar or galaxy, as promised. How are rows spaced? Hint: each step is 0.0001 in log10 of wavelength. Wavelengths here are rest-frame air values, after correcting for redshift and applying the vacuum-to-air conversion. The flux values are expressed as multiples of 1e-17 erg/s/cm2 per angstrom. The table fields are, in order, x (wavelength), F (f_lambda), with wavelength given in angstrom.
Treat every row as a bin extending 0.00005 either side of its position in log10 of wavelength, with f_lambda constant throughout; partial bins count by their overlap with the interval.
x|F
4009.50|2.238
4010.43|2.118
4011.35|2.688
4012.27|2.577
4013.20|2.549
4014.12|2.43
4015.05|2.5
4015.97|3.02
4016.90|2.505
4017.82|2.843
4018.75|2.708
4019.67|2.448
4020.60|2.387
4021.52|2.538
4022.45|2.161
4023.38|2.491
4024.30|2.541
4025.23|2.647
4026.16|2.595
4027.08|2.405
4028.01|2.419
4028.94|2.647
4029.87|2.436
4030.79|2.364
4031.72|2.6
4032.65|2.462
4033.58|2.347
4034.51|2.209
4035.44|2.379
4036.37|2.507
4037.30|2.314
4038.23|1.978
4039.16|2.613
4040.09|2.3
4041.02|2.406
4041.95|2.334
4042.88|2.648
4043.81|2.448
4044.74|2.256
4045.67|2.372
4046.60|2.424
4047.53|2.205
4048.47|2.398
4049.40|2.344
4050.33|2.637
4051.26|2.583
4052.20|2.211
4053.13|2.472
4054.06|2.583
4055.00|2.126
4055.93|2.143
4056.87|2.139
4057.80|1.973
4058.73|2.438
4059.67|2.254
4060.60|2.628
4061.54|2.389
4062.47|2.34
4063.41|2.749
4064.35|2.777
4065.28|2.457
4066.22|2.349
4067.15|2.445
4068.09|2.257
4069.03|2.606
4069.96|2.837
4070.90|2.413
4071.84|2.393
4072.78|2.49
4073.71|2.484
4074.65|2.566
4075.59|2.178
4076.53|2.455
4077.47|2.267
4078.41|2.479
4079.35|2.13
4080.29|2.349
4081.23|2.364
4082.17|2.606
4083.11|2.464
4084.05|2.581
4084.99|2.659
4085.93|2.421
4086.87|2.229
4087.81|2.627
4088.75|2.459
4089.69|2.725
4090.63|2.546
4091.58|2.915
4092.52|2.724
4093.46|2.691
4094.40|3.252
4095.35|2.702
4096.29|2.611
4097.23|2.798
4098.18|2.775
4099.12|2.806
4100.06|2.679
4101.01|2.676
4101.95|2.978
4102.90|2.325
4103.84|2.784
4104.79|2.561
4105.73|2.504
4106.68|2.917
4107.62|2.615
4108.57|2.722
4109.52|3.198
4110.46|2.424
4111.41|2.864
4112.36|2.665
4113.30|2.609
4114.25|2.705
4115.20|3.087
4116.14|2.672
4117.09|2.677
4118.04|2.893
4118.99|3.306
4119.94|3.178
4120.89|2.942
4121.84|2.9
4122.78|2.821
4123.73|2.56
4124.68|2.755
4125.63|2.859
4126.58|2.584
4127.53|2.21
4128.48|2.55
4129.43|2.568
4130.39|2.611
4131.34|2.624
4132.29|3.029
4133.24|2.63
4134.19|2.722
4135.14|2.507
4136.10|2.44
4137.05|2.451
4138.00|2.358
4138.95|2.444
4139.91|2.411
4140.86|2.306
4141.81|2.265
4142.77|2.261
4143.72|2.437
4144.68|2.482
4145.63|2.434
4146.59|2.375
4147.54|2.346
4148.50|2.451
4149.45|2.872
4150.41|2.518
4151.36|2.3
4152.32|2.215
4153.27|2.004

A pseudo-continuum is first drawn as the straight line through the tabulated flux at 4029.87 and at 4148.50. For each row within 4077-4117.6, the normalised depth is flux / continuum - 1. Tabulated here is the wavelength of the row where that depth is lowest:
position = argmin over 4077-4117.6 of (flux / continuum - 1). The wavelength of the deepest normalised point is 4079.35 angstrom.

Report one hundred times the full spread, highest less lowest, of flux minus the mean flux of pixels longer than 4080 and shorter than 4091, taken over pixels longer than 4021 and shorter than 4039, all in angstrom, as 67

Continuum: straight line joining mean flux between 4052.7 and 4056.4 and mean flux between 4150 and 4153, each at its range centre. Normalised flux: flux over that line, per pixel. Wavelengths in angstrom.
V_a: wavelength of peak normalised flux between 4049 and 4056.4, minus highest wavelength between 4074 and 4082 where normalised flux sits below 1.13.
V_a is -30.9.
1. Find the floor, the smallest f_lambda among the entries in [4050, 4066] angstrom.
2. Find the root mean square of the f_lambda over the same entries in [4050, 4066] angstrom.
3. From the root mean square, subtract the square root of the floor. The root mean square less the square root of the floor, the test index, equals 1.01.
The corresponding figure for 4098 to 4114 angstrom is 1.19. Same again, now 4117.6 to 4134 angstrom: 1.29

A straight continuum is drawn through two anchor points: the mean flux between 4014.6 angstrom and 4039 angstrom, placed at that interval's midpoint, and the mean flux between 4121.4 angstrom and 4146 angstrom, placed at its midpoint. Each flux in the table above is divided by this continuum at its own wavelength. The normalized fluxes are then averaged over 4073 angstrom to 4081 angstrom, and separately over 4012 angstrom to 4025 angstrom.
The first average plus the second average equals 1.97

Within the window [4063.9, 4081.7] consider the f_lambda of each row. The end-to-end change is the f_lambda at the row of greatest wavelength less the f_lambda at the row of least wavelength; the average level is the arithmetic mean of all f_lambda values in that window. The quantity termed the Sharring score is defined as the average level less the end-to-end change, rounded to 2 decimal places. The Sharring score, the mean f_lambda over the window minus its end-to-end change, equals 2.85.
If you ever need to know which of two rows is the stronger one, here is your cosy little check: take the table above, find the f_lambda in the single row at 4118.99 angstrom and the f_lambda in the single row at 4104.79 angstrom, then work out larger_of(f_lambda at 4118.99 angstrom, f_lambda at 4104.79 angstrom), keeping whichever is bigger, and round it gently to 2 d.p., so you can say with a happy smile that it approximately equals 3.31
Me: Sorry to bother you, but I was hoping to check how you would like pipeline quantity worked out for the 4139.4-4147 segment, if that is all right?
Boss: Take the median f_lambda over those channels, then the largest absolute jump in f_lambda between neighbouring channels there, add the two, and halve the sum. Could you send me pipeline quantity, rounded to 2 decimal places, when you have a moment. 1.28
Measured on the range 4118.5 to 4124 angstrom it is 1.59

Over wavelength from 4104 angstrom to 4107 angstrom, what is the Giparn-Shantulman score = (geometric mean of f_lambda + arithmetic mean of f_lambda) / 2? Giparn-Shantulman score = 2.66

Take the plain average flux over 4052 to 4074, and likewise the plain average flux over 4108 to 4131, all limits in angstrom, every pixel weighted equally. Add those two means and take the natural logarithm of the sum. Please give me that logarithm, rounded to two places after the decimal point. 1.64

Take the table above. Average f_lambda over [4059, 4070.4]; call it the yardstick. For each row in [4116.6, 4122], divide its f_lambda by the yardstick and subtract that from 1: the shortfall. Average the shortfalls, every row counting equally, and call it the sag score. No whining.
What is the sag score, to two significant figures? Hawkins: -0.19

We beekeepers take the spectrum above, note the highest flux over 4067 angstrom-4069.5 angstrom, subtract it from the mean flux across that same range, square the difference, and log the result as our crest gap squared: 0.029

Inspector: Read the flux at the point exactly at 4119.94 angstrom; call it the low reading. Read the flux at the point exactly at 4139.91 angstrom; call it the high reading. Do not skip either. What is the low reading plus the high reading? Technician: 5.59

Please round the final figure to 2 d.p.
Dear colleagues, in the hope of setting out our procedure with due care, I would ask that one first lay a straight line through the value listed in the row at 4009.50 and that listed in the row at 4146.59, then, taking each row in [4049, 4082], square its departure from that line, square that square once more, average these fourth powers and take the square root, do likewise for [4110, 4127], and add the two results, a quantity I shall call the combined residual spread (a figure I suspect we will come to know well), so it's 0.44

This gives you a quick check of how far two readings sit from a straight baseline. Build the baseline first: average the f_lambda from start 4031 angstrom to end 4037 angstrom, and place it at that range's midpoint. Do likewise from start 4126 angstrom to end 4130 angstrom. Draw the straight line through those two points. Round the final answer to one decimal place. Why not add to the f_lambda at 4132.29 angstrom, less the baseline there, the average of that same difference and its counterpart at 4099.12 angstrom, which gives 1.0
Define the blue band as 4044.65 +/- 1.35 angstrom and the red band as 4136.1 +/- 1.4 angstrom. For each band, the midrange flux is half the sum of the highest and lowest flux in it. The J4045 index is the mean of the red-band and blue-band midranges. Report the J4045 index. 2.41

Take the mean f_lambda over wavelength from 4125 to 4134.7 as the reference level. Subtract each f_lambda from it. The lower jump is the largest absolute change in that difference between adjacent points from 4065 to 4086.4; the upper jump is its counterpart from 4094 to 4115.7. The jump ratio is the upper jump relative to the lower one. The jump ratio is 1.8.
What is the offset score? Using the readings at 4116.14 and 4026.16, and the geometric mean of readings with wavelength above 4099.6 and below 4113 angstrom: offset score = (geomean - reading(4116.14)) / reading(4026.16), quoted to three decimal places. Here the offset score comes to 0.010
